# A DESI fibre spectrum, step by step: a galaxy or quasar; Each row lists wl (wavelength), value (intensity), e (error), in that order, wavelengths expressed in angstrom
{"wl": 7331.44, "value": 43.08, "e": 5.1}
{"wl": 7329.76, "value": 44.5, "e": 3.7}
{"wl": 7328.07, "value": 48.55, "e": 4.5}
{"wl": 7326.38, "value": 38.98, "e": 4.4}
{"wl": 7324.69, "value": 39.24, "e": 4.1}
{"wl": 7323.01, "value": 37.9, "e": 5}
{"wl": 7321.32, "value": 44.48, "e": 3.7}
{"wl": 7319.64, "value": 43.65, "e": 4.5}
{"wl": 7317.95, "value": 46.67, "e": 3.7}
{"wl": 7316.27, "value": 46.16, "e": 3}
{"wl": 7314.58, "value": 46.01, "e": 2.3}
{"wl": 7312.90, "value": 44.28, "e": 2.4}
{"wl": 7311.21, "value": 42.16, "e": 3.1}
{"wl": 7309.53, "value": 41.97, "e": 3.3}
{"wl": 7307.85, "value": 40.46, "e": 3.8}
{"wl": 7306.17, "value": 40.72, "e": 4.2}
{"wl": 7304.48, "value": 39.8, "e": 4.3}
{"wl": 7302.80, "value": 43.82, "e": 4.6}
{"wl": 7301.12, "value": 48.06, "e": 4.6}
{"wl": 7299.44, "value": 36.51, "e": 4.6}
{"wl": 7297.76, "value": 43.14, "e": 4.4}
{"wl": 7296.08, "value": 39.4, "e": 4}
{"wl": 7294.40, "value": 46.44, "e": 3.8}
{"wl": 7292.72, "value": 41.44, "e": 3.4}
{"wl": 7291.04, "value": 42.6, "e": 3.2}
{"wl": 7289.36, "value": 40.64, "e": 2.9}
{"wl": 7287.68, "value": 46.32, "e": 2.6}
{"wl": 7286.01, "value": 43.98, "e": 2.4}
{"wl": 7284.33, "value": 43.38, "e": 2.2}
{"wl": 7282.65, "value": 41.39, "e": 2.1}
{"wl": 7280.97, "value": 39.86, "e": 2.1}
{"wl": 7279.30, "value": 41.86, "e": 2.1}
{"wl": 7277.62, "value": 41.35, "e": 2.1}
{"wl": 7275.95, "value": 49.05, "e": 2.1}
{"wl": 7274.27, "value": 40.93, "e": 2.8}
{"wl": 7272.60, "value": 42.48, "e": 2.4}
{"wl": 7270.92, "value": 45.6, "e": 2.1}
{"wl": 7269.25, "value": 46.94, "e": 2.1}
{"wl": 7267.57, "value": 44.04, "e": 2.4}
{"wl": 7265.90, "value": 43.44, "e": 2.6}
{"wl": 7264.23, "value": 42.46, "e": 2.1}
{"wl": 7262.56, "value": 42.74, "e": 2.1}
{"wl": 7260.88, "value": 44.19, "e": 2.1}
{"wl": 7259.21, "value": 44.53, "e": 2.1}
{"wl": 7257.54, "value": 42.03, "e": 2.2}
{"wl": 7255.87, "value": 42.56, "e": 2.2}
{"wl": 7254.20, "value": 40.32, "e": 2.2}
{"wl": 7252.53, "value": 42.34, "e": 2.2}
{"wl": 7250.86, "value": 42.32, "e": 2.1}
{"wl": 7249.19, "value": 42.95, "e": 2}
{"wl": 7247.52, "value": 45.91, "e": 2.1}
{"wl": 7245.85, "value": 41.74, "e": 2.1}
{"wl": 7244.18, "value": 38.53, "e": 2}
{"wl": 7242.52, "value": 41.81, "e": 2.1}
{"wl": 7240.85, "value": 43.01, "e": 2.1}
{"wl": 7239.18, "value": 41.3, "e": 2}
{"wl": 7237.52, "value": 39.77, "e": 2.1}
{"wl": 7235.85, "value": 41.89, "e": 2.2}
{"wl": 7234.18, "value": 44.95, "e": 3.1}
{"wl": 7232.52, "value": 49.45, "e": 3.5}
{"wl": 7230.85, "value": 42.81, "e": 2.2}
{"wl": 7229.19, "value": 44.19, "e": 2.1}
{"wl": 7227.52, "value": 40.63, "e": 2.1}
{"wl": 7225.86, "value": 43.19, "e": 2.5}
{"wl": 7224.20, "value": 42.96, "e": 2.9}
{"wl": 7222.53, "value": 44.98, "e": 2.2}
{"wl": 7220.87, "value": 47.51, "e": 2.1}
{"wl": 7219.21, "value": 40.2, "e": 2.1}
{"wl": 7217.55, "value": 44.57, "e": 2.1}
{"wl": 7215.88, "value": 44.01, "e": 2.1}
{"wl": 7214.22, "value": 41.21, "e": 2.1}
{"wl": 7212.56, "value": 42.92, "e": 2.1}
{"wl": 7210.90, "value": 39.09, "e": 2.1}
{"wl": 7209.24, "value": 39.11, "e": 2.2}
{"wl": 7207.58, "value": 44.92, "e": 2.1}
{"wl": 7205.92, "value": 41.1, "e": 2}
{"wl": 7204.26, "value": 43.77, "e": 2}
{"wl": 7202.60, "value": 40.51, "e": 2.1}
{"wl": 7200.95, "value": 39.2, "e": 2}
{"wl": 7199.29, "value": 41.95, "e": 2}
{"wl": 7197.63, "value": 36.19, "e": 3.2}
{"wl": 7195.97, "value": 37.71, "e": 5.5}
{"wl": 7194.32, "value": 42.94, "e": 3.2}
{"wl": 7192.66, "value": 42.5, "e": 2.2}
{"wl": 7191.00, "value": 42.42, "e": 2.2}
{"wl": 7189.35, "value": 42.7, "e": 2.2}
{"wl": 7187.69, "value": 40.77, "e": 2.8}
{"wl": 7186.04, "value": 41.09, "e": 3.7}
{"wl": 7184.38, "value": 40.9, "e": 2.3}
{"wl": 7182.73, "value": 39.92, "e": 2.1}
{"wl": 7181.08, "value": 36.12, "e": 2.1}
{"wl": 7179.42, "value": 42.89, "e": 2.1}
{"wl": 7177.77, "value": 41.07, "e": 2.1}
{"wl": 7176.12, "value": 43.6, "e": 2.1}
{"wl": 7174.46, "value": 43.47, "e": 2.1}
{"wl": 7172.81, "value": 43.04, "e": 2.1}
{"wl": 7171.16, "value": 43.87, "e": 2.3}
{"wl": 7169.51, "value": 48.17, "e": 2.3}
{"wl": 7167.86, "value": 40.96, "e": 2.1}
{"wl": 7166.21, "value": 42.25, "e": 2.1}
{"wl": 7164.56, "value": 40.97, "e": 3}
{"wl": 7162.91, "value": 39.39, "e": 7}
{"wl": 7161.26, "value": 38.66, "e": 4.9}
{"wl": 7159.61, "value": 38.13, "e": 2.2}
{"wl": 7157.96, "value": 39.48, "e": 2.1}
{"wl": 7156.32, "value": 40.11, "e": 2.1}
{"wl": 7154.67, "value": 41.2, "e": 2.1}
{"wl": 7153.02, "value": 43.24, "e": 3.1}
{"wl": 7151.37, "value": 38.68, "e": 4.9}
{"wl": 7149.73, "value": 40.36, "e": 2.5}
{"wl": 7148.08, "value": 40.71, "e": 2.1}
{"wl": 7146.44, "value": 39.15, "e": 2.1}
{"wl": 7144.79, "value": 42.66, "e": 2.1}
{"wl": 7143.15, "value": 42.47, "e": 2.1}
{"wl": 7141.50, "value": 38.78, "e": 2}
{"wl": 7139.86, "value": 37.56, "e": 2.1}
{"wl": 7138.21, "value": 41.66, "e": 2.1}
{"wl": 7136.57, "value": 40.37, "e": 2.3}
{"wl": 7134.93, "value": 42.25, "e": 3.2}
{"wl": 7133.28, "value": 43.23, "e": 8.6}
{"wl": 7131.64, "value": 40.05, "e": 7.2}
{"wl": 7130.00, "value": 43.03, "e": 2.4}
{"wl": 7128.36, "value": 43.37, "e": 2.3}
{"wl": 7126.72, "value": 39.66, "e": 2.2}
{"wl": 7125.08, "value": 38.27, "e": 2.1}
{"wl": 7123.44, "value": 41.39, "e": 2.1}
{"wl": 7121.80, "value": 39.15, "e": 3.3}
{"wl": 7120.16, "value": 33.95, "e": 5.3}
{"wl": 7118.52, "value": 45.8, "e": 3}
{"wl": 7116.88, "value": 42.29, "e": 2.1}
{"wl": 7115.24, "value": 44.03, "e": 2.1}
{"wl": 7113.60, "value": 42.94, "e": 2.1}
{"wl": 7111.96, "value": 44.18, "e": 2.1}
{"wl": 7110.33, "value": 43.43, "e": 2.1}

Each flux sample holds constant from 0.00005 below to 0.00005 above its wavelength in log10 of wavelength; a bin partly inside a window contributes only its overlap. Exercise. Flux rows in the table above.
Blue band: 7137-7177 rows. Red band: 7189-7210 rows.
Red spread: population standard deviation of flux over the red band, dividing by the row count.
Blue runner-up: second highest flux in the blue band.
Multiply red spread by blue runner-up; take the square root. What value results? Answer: 10.3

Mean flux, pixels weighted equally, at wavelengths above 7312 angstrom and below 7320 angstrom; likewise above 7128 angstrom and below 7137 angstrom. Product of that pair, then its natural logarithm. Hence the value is 7.55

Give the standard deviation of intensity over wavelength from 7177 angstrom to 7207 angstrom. 2.2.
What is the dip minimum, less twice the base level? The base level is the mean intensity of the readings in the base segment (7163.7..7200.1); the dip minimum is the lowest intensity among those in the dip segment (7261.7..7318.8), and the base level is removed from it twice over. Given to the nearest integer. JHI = -47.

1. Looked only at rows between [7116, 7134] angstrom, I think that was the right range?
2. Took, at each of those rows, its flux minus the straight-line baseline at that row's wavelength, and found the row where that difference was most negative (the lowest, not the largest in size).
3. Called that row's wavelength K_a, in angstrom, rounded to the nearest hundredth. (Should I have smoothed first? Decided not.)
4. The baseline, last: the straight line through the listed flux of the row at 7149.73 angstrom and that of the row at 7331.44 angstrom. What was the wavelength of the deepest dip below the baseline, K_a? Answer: 7120.16 angstrom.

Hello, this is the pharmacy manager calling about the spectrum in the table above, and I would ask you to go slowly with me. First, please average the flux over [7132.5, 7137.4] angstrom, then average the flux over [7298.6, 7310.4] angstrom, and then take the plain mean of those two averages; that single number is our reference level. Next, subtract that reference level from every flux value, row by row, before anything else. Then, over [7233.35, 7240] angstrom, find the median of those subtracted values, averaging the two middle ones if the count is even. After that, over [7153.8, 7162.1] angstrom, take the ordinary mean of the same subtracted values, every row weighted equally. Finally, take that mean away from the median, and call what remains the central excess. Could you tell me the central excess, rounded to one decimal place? 2.1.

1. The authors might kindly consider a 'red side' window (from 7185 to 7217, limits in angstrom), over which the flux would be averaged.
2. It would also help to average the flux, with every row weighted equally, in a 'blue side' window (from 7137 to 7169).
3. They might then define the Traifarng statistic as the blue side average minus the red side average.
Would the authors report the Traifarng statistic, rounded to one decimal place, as -0.9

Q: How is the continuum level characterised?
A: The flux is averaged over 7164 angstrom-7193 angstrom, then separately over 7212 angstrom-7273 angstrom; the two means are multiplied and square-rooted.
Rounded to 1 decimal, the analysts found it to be 42.6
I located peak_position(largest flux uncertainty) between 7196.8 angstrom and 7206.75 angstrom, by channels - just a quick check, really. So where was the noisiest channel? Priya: 7197.63 angstrom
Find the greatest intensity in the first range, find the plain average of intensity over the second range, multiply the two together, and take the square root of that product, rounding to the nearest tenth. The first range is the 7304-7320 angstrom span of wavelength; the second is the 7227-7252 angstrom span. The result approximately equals 44.7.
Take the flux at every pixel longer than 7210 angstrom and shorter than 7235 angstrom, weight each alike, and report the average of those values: 43.5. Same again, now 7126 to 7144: 41.1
